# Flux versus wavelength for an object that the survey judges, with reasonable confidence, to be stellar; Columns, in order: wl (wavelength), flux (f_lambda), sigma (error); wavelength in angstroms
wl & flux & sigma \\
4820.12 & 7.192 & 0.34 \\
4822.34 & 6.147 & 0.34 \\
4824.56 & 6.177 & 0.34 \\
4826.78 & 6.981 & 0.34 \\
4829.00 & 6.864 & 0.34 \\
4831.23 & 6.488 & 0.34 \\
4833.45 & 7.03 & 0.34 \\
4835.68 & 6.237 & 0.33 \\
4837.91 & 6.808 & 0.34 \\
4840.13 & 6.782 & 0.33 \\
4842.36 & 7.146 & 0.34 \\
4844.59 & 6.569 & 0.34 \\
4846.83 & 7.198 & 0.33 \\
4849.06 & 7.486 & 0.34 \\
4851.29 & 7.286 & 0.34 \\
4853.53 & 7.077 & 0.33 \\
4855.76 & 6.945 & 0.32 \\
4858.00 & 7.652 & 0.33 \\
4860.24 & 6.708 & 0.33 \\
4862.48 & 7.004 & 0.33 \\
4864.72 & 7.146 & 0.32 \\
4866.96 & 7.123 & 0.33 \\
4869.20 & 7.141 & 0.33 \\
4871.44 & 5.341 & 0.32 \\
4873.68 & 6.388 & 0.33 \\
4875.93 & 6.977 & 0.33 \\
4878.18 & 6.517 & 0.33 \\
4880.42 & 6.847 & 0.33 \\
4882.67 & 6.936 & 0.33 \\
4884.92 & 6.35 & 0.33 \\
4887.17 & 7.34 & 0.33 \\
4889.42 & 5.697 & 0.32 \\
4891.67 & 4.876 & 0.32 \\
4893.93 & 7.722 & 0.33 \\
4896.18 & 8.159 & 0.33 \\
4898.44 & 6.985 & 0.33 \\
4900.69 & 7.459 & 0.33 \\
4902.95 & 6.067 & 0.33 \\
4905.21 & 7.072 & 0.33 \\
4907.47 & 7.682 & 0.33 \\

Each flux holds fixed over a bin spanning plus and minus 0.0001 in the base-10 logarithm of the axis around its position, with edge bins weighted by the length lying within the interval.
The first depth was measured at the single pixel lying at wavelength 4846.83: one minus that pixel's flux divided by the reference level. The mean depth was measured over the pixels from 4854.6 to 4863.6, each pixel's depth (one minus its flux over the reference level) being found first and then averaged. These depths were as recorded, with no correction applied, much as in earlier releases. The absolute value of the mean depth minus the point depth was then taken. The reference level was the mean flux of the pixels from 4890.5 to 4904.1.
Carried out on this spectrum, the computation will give 0.018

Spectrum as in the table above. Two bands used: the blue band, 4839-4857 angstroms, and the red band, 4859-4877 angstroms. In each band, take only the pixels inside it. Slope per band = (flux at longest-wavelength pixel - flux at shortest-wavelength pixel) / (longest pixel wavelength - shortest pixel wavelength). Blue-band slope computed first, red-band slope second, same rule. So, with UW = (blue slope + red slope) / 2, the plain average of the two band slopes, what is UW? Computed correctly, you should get 0.014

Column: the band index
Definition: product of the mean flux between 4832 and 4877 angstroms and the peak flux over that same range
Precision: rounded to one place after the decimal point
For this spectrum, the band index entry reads 52.8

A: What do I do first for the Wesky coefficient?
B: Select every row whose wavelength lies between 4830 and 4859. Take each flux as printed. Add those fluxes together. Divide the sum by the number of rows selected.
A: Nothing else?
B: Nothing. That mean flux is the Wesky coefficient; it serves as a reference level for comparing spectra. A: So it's 7.0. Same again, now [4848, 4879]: 6.9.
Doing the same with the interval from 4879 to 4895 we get 6.5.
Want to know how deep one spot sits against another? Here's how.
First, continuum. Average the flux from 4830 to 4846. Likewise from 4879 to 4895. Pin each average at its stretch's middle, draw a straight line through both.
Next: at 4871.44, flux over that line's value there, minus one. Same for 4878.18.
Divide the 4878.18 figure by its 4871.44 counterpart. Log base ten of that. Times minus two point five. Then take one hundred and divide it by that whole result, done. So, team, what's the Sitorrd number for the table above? 29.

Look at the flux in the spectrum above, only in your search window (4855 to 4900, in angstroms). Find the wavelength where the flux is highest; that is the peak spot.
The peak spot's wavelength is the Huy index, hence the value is 4896.18 angstroms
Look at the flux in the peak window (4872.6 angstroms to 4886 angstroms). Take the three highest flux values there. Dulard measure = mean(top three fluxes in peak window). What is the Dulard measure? 6.9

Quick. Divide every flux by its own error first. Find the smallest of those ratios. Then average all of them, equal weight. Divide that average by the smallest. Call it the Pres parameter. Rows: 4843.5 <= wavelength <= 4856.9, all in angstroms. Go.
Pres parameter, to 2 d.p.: 1.10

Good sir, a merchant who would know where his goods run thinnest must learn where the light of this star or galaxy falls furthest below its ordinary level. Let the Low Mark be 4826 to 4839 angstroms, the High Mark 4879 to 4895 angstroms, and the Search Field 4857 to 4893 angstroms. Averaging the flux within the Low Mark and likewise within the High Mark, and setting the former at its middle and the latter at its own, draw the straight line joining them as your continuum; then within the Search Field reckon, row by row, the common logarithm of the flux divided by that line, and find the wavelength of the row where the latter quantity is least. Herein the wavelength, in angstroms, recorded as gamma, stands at 4891.67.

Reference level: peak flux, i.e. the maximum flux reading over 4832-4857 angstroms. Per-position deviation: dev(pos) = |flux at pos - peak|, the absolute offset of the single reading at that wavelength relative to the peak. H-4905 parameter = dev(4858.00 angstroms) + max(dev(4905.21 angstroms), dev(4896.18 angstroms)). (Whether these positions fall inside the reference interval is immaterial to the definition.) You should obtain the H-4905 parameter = 0.84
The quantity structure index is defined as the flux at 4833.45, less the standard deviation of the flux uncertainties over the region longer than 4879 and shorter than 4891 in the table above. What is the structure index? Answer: 7.03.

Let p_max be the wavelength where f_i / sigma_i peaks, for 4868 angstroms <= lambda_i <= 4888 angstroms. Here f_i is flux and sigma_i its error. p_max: 4887.17 angstroms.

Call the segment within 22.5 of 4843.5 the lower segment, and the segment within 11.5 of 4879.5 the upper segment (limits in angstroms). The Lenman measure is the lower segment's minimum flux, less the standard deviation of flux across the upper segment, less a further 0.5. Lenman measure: 5.0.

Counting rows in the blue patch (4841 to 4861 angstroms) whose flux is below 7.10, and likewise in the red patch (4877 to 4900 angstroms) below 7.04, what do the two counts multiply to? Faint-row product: 28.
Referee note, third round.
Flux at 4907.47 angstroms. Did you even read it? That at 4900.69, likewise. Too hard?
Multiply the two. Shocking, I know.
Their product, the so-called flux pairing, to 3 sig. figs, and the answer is 57.3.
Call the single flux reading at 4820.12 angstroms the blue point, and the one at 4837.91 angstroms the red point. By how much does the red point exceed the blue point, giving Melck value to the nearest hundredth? -0.38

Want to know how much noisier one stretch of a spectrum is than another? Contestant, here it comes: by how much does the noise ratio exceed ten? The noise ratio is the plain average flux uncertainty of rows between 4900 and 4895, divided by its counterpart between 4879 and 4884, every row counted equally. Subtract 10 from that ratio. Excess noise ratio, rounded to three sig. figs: -9.00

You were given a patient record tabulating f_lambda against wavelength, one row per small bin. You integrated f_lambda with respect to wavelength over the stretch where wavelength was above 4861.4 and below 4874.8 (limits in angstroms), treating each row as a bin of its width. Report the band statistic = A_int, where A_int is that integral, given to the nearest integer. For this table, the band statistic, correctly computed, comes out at 90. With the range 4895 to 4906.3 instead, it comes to 81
